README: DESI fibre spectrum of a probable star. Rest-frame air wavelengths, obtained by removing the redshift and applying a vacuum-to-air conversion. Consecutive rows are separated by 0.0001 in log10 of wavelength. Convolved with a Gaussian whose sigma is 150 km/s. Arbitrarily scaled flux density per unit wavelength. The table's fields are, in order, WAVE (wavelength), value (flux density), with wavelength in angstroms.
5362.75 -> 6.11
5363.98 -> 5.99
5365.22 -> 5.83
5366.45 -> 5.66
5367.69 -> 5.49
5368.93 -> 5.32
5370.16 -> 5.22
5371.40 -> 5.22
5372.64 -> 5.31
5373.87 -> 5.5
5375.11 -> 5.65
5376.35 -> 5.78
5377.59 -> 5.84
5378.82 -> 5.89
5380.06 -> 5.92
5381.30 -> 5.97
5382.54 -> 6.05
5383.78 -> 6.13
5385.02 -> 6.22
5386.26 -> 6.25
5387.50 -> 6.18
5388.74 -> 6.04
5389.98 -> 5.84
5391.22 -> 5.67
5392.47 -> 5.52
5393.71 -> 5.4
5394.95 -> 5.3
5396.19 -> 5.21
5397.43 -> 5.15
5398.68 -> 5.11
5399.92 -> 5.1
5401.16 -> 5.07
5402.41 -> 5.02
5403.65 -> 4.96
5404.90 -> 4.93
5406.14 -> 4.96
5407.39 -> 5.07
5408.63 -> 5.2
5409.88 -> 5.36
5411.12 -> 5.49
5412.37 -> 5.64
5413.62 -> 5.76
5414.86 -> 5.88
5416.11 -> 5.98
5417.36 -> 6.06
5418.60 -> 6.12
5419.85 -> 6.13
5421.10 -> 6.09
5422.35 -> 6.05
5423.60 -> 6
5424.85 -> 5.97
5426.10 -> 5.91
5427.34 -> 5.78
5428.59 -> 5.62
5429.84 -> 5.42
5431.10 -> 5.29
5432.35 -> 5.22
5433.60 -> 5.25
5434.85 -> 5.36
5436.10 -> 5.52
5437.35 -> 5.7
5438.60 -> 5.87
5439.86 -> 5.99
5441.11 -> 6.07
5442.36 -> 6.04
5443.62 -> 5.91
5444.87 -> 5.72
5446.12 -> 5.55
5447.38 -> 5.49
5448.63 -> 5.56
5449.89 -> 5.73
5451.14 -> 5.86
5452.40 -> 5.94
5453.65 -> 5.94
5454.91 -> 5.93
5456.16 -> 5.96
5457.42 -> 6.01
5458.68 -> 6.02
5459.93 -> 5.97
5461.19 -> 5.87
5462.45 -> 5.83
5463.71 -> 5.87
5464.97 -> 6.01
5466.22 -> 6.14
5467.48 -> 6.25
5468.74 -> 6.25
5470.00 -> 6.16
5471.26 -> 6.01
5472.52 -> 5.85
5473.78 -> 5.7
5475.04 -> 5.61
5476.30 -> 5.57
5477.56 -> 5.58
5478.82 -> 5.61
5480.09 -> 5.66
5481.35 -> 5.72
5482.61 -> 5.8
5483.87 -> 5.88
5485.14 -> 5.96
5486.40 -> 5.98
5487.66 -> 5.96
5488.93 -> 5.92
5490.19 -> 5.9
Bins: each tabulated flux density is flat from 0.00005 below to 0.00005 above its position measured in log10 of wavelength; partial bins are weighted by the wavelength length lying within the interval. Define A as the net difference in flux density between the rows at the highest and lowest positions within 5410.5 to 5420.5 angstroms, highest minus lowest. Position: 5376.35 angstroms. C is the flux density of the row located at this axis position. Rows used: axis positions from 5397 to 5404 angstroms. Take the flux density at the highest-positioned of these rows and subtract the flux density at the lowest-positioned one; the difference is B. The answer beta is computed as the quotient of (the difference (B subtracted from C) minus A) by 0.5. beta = 10.7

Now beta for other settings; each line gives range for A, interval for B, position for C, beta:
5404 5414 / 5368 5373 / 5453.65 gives 10.2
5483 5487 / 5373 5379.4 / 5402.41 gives 9.1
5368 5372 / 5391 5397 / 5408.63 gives 11.5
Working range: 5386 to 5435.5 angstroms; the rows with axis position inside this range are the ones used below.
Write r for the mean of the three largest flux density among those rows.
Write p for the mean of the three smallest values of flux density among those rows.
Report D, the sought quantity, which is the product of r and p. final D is 30.6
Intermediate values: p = 4.95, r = 6.19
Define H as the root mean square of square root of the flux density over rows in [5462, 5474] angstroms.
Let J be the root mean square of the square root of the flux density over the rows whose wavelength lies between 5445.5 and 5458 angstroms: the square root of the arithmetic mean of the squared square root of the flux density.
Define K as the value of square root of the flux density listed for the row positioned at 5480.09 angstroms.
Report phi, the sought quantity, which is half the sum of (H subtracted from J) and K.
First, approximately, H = 2.45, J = 2.408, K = 2.38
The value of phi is 1.17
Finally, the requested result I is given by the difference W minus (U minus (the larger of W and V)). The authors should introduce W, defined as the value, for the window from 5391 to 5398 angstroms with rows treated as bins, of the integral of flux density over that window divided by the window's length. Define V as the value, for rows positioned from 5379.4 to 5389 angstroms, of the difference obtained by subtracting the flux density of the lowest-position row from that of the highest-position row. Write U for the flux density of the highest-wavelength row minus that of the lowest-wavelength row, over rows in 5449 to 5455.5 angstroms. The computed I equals 10.5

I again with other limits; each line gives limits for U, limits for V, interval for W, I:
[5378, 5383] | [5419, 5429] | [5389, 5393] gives 11.2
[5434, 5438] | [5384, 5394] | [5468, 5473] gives 11.8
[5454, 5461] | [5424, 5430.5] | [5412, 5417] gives 11.6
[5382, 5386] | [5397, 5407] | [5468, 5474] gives 11.9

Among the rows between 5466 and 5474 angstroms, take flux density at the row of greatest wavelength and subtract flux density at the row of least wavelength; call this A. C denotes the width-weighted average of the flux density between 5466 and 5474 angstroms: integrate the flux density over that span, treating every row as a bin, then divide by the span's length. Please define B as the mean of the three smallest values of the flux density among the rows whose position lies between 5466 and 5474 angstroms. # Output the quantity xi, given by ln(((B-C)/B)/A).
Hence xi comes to -2.51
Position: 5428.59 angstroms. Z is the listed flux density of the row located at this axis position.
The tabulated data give 5.62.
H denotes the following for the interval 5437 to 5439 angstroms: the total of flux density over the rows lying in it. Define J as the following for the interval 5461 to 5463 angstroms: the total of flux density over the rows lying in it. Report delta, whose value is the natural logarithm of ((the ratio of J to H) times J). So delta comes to 2.47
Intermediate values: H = 11.6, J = 11.7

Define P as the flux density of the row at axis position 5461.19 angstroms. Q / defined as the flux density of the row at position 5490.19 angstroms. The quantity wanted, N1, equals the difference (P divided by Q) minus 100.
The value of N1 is -99.0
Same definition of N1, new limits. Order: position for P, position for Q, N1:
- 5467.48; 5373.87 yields -98.9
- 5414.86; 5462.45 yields -99.0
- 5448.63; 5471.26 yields -99.1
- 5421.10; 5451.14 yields -99.0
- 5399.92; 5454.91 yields -99.1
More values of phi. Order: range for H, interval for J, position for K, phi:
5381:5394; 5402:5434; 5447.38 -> 1.14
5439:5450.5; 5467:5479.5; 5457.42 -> 1.23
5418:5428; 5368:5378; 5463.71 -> 1.16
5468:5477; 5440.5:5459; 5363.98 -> 1.22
